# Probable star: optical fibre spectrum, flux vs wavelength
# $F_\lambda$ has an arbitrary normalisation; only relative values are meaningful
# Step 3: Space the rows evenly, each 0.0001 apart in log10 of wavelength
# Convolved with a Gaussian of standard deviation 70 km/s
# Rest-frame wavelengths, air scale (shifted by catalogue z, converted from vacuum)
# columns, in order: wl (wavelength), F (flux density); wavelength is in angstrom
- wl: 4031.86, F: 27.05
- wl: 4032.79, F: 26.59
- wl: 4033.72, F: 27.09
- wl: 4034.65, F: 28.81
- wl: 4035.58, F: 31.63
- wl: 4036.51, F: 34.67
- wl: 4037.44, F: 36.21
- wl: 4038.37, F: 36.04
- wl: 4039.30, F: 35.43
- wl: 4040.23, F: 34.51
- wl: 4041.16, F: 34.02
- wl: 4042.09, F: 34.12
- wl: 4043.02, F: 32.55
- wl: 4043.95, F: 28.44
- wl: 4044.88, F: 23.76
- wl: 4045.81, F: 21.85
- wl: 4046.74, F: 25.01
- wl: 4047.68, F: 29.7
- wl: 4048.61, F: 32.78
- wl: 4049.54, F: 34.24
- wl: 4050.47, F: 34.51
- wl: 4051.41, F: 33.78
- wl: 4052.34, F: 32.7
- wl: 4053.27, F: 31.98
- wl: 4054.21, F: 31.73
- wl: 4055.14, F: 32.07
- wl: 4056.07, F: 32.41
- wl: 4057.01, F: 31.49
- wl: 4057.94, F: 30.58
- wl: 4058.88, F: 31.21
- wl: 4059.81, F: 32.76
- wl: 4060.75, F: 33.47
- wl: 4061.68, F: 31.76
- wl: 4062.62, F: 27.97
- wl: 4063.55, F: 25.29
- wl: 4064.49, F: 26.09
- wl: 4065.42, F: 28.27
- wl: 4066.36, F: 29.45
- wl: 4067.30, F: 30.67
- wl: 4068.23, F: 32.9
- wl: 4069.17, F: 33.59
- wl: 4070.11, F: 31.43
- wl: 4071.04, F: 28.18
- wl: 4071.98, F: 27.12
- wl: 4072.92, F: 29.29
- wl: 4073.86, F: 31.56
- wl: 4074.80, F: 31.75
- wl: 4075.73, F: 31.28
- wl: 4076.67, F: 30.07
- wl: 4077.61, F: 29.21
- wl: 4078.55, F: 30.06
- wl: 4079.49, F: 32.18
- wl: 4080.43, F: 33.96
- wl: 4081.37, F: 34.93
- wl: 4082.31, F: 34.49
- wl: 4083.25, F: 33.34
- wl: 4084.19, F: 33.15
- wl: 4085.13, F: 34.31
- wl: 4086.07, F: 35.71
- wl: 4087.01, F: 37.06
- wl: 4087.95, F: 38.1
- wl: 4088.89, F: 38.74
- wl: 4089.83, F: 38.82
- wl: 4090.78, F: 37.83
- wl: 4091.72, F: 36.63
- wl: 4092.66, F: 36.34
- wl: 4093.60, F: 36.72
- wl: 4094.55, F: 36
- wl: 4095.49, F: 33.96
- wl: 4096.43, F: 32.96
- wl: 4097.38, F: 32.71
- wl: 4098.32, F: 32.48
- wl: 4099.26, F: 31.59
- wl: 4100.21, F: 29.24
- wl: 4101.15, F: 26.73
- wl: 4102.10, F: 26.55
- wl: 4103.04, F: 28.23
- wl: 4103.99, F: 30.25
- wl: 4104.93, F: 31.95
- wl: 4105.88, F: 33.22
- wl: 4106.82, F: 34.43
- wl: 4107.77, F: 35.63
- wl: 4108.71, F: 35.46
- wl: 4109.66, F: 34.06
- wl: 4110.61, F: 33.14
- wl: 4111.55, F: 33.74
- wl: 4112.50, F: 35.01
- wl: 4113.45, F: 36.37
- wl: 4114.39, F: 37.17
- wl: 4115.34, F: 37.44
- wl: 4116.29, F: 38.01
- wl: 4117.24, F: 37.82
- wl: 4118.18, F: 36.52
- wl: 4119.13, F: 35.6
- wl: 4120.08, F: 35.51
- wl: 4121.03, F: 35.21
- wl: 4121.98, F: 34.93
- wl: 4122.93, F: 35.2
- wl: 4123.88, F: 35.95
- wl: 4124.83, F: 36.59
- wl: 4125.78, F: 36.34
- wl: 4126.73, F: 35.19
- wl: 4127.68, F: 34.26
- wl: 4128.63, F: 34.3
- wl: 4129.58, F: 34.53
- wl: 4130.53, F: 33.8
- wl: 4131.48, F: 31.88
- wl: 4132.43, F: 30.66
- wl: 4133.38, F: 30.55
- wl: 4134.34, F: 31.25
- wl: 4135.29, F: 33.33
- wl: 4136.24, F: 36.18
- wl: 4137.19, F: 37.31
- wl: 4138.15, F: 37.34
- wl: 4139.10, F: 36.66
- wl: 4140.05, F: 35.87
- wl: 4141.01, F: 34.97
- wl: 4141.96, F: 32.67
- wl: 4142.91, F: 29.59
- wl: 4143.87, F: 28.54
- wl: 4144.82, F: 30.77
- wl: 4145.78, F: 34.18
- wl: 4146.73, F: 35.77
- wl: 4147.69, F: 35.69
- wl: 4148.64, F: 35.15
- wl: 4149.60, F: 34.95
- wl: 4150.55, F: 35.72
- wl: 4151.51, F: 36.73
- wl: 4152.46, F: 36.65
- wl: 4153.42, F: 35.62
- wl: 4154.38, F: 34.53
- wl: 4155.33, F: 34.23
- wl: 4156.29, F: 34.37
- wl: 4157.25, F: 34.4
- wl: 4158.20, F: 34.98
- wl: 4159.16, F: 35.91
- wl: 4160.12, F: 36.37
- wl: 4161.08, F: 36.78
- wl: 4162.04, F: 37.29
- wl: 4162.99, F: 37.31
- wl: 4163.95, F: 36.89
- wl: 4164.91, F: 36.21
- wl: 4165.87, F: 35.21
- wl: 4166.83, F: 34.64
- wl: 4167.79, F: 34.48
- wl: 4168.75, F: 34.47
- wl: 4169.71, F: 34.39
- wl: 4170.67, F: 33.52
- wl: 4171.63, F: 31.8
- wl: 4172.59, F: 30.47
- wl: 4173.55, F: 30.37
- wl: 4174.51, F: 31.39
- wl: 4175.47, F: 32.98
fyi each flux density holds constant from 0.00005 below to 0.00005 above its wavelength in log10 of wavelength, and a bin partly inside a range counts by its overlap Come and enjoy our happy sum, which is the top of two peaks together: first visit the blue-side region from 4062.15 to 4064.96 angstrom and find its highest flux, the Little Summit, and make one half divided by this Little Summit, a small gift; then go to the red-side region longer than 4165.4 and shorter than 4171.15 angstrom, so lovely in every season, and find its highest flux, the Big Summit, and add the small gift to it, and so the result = 35.2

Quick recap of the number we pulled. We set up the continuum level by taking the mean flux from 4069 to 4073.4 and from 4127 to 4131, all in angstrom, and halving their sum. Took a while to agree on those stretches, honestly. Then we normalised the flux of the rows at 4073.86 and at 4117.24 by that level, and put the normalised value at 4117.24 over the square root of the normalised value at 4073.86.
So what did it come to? 1.19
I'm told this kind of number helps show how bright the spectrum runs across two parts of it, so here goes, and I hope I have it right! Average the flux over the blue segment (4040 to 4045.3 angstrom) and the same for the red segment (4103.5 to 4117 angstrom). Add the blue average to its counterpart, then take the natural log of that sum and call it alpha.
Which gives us 4.19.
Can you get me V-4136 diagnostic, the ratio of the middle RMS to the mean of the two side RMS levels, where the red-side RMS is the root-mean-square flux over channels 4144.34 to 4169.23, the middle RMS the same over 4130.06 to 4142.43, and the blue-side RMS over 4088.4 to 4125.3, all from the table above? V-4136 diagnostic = 0.97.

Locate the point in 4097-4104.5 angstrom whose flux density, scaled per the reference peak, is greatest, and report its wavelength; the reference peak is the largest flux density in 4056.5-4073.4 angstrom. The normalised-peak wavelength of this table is 4097.38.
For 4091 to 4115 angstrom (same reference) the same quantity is 4114.39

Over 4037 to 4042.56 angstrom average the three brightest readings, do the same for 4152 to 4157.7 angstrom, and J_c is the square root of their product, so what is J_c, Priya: 35.7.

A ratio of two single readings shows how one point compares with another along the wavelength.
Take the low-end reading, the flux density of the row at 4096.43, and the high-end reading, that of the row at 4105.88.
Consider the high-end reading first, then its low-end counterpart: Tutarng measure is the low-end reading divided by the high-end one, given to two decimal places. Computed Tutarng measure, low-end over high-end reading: 0.99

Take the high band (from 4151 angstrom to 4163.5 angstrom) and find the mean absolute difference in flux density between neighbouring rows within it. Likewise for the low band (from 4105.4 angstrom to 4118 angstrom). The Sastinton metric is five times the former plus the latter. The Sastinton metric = 3.2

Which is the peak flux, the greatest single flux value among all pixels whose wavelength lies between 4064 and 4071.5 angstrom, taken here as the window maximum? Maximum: 33.59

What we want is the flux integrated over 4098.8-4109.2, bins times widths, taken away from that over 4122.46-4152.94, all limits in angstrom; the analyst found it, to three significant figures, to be 722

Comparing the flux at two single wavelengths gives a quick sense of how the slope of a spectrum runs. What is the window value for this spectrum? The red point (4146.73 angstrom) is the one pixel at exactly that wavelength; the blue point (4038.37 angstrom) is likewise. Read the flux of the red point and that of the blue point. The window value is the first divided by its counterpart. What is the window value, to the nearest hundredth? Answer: 0.99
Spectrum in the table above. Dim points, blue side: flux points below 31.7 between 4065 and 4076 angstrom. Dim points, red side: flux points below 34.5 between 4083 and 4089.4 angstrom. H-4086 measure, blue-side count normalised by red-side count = 3.0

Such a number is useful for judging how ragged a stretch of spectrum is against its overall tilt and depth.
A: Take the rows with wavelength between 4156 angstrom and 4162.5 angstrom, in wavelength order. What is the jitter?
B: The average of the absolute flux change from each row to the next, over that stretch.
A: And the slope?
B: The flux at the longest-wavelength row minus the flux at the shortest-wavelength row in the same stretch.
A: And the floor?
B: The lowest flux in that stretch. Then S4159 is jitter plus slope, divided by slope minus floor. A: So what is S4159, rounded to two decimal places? -0.11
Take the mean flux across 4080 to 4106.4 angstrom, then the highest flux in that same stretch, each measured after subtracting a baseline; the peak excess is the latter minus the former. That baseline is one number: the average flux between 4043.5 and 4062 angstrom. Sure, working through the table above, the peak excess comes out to 5.0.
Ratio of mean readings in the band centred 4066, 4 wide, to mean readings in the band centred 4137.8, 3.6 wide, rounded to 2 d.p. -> 0.78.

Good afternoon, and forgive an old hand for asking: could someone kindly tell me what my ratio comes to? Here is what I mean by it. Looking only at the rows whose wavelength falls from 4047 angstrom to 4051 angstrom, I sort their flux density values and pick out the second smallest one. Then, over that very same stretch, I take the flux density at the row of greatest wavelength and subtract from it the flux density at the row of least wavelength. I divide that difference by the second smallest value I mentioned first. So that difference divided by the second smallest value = 0.15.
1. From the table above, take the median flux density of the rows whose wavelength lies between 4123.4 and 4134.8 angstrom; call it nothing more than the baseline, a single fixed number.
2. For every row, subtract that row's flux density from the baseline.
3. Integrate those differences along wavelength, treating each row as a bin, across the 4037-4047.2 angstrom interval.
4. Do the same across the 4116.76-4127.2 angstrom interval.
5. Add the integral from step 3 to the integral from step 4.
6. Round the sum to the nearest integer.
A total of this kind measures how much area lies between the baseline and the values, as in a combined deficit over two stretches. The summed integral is 16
